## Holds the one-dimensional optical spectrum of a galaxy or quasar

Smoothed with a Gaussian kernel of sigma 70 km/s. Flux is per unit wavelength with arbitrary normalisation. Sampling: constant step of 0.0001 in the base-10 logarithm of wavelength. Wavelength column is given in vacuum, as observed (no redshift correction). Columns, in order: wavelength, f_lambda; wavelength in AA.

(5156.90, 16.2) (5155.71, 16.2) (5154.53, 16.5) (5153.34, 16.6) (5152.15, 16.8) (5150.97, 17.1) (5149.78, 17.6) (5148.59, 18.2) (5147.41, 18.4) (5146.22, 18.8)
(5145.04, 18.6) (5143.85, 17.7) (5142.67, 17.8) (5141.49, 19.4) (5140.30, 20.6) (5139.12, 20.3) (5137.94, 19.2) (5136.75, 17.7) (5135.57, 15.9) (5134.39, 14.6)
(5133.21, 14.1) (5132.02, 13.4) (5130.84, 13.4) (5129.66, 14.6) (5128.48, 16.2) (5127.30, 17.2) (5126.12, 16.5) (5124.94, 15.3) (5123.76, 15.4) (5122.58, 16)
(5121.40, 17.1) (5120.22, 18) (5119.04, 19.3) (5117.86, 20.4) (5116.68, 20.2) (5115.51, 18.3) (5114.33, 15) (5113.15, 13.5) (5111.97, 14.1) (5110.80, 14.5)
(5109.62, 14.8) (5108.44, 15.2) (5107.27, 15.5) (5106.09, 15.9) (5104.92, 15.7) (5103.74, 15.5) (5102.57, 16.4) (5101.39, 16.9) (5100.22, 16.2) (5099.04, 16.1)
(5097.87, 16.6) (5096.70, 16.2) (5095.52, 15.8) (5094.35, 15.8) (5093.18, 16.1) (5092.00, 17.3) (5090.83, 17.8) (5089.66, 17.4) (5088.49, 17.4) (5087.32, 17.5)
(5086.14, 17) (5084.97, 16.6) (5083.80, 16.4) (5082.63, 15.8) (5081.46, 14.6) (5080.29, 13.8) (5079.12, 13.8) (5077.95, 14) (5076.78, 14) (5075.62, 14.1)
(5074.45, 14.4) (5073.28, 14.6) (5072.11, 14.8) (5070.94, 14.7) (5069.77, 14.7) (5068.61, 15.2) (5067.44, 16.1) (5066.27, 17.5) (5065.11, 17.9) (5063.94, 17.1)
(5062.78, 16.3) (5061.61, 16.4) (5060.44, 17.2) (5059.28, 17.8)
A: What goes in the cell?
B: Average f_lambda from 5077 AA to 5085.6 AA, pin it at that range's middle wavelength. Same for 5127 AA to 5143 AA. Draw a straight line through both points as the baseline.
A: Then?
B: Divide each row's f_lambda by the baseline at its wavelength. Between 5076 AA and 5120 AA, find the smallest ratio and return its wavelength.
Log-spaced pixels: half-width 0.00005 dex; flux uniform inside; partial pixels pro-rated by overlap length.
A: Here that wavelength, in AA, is 5113.15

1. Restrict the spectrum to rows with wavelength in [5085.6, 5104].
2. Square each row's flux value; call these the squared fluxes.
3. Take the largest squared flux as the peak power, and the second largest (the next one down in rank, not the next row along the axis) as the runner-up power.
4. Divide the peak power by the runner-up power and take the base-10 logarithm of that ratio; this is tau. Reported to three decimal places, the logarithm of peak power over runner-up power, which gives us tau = 0.015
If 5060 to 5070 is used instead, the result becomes 0.020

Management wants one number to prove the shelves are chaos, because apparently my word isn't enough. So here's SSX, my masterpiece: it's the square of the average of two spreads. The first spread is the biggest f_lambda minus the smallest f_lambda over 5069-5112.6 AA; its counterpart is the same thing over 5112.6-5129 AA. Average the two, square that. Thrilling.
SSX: 30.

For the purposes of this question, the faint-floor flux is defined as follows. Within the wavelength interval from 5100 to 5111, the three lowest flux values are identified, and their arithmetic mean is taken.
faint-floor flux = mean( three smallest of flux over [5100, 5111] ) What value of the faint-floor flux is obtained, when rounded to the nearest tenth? 14.8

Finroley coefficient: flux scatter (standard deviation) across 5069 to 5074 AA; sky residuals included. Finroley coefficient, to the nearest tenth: 0.1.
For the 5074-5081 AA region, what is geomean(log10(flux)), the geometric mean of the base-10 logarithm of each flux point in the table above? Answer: 1.15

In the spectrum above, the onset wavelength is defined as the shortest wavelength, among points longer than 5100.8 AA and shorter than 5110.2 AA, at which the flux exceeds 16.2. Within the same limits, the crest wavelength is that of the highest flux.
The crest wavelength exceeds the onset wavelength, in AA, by 0.0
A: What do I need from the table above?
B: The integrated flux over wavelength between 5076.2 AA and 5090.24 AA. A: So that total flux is 220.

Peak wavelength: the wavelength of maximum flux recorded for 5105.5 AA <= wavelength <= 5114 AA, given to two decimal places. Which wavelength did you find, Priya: 5106.09 AA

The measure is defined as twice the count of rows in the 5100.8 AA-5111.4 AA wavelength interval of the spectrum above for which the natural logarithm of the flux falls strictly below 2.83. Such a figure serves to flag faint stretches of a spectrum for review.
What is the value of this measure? 18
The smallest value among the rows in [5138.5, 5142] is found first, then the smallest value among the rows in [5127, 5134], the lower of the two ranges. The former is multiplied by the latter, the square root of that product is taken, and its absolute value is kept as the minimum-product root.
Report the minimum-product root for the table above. 16.1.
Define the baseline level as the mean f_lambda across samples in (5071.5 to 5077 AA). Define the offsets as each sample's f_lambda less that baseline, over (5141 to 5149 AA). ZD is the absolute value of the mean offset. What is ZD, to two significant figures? 4.0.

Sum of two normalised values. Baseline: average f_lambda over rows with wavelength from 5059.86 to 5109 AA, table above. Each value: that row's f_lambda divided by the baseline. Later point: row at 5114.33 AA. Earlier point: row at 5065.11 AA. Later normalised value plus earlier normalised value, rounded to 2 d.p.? 2.07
